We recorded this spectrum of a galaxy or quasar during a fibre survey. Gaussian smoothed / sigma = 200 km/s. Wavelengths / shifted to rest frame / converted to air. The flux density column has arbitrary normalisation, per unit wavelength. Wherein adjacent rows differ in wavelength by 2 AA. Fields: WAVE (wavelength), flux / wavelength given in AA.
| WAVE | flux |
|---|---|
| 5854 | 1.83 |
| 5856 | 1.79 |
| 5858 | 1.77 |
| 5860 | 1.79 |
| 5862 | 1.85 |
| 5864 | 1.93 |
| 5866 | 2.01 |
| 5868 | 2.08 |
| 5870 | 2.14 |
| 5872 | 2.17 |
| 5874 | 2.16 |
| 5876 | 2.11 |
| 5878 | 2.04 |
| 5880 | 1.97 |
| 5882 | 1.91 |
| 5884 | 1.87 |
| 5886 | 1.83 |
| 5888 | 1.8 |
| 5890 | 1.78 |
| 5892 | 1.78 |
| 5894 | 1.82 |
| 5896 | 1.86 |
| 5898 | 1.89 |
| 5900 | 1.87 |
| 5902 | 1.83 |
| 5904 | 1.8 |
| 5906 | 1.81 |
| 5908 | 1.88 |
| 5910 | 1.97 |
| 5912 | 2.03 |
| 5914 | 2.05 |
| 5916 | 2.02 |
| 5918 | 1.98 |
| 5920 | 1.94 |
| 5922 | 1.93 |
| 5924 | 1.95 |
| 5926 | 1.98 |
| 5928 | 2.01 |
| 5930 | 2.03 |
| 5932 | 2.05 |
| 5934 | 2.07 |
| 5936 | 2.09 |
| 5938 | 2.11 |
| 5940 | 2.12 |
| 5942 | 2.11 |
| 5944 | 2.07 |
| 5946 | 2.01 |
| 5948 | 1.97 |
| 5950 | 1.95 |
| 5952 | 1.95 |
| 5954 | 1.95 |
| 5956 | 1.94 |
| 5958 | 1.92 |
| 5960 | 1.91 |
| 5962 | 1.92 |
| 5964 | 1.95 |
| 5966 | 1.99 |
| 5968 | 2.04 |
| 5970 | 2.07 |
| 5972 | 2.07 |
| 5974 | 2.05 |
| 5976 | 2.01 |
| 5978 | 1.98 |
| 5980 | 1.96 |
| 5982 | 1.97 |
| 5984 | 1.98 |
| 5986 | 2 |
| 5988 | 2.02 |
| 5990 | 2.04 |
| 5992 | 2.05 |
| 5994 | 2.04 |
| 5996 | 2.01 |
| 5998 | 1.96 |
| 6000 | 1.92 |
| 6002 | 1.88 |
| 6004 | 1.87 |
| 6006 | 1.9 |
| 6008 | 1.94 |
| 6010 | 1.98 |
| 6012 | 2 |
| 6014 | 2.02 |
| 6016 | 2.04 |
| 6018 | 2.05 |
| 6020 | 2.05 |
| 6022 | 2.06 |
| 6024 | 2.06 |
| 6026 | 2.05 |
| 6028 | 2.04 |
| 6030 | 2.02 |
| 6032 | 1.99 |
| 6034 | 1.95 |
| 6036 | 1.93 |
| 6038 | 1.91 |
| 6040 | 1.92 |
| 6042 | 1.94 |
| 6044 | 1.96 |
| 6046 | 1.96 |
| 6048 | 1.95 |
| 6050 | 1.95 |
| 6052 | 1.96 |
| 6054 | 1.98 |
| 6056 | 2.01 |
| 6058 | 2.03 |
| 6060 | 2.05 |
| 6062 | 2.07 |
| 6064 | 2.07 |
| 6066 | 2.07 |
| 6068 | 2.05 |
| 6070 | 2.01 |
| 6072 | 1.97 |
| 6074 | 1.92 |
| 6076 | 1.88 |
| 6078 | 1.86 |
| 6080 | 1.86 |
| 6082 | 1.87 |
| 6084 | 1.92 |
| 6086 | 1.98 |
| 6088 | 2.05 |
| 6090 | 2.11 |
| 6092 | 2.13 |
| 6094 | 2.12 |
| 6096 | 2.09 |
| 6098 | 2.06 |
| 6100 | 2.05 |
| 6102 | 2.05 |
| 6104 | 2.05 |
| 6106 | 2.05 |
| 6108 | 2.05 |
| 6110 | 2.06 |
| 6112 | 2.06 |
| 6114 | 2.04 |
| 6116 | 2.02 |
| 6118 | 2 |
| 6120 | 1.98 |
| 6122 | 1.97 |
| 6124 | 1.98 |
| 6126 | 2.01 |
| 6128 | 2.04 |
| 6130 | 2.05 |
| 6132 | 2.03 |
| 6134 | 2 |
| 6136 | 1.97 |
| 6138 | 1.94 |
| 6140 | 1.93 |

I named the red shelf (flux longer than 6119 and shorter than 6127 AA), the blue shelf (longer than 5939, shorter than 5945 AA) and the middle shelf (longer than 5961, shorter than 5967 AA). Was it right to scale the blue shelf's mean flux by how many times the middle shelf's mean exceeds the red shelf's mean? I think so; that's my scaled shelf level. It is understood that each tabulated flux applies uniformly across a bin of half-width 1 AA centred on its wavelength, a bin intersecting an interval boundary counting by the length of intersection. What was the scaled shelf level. 2.07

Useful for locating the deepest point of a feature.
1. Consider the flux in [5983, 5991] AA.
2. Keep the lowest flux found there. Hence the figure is 1.98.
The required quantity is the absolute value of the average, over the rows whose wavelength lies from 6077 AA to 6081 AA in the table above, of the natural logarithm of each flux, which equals 0.62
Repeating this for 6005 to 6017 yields 0.68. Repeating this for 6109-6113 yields 0.72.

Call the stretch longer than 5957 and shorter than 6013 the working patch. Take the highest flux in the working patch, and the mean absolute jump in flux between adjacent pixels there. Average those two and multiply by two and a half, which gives 2.62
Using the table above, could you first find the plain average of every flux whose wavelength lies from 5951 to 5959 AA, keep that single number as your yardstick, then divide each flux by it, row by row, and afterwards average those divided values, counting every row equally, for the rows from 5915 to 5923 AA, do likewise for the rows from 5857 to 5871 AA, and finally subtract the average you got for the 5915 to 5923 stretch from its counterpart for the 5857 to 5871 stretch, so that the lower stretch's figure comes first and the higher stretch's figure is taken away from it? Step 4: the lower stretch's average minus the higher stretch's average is -0.015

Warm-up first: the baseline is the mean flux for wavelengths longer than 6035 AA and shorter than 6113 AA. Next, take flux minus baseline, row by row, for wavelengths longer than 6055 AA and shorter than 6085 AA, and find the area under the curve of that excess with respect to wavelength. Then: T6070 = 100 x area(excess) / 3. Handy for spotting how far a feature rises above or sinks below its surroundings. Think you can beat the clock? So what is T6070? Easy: -24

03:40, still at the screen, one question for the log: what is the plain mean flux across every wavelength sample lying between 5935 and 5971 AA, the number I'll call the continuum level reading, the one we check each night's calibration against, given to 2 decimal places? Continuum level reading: 2.00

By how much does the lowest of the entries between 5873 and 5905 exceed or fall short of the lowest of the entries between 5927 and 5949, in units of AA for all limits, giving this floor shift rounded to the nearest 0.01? -0.19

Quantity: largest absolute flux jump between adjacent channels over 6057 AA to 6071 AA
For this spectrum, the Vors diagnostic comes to 0.040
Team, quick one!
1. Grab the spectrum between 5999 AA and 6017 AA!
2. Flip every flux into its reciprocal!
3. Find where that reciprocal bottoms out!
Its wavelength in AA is 6016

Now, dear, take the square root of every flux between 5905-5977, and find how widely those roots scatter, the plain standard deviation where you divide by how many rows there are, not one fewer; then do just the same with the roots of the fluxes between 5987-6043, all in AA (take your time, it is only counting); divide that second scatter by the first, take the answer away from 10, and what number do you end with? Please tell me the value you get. 9.15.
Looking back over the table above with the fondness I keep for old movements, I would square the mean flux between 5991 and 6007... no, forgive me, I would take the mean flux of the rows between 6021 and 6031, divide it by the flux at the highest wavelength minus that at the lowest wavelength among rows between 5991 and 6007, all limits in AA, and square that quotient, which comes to 186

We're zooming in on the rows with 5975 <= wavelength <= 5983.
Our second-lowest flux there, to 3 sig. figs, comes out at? 1.97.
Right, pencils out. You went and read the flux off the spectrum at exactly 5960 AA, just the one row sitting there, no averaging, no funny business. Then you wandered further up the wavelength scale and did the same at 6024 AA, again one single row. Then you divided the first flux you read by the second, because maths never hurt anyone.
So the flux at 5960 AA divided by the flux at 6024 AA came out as 0.93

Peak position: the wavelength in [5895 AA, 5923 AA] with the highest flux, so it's 5914 AA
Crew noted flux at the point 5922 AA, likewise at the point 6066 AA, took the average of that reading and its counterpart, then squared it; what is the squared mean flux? 4.00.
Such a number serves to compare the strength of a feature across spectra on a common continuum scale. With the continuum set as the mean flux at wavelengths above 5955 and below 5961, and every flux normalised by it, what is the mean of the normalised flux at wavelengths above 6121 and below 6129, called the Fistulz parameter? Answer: 1.040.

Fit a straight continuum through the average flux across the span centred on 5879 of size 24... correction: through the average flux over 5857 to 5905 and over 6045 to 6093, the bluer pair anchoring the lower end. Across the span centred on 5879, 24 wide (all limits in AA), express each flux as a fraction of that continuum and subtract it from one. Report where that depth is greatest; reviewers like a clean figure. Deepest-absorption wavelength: 5890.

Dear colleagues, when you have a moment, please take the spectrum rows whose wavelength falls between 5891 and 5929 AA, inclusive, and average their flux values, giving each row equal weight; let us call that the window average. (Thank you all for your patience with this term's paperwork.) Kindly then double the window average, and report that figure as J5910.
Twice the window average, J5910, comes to 3.83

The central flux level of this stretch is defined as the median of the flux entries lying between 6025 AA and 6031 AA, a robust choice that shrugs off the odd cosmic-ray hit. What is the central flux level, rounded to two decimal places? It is 2.04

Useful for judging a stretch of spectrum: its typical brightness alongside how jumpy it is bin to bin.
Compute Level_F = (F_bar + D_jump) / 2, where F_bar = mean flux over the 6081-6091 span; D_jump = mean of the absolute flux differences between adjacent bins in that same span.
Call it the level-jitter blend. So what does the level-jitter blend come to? 1.02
